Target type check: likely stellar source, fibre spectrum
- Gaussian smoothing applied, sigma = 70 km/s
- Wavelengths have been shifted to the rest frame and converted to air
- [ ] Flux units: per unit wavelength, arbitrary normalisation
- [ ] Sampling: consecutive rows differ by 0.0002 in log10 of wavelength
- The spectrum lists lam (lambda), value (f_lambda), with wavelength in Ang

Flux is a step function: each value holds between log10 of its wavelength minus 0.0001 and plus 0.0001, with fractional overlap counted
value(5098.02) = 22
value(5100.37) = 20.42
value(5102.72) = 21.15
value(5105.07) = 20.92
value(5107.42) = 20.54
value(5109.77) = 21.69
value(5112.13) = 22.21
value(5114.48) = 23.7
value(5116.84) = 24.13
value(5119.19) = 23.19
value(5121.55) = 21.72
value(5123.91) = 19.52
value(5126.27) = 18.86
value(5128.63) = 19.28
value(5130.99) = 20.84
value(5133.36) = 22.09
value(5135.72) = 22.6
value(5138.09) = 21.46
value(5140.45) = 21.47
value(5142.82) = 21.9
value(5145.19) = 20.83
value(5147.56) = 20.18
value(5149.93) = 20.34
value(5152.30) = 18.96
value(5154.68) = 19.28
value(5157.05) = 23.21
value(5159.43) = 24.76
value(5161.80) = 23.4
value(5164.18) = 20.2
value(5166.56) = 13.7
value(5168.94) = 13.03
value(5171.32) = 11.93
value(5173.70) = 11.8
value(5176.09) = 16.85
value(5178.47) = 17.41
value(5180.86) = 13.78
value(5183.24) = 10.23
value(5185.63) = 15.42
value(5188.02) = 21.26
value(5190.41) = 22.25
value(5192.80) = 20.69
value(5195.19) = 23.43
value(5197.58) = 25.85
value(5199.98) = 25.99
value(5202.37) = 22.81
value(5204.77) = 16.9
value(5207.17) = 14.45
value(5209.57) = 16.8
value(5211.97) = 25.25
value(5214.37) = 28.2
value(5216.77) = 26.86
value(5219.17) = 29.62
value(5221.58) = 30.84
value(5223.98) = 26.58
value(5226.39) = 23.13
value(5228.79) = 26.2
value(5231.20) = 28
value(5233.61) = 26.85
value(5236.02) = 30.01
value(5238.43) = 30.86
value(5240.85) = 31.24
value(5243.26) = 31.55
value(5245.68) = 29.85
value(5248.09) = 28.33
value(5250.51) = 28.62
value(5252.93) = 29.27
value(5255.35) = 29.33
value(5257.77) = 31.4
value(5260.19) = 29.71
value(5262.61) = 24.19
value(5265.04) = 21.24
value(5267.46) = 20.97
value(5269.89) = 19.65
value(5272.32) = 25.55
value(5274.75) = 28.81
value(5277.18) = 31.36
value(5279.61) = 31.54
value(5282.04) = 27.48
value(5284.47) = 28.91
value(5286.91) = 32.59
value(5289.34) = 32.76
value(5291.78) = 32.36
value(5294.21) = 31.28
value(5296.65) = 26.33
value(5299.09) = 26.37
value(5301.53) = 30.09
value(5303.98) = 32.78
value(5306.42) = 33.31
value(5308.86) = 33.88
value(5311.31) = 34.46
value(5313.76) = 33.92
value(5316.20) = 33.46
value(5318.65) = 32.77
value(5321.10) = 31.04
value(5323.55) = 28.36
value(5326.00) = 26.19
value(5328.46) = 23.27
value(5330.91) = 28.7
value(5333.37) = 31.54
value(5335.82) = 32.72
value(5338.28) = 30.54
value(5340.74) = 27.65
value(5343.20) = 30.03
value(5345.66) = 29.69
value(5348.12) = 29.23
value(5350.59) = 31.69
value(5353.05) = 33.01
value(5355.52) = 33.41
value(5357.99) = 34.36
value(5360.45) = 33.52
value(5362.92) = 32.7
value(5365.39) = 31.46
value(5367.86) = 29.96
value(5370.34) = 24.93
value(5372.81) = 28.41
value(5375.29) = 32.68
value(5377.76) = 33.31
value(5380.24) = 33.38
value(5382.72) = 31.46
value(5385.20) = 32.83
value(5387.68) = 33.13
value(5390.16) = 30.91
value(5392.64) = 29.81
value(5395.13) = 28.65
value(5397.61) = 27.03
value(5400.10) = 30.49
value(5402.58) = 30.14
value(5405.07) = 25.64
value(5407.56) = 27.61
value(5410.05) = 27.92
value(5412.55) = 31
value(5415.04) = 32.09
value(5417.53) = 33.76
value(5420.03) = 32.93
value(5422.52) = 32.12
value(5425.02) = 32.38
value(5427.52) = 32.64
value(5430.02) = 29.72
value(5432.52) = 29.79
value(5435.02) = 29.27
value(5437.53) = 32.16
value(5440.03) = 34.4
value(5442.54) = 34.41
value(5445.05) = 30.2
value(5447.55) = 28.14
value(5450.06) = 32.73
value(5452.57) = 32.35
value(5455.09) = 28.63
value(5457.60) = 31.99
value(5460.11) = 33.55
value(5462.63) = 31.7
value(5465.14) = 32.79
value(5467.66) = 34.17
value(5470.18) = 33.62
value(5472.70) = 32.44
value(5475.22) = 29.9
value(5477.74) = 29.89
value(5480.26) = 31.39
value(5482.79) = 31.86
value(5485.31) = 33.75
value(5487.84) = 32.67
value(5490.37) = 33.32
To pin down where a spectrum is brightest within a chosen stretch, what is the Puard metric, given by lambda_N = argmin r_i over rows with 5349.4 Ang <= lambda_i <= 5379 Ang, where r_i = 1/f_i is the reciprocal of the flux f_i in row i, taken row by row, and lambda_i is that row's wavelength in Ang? 5357.99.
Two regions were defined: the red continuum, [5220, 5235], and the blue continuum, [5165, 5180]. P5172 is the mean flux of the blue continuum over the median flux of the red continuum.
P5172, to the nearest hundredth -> 0.53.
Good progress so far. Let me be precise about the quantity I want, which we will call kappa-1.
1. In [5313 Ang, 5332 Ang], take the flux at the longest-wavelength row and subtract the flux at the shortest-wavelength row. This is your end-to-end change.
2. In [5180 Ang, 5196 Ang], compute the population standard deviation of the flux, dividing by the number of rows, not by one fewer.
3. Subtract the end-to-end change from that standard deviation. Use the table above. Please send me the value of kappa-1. 10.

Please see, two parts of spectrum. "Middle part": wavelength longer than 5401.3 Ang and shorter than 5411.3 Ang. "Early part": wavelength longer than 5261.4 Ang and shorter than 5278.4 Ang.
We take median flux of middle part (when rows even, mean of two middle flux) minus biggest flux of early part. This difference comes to -3.6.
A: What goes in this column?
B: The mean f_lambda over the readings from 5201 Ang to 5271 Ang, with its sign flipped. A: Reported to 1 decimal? -26.2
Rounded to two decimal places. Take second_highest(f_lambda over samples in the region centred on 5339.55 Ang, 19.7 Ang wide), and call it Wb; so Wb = 31.54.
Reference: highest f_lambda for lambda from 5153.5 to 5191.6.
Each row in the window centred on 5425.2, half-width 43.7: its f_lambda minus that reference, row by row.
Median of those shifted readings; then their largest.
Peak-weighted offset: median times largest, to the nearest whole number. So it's 67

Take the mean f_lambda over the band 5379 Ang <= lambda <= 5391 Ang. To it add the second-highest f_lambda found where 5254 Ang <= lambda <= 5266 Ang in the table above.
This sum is 62.1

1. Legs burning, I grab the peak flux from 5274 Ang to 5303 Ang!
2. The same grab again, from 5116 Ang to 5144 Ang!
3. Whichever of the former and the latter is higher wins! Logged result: 32.8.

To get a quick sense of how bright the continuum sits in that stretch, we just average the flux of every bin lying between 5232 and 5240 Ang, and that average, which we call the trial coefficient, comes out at 29.2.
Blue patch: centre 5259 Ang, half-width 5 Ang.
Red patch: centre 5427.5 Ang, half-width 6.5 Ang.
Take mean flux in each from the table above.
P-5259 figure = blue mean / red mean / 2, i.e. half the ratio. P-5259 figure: 0.46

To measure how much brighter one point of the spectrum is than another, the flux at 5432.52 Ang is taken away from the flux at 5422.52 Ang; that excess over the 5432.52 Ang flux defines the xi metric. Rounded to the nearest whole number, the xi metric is 2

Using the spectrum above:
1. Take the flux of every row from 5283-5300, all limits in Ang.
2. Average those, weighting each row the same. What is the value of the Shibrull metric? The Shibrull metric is 30.1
